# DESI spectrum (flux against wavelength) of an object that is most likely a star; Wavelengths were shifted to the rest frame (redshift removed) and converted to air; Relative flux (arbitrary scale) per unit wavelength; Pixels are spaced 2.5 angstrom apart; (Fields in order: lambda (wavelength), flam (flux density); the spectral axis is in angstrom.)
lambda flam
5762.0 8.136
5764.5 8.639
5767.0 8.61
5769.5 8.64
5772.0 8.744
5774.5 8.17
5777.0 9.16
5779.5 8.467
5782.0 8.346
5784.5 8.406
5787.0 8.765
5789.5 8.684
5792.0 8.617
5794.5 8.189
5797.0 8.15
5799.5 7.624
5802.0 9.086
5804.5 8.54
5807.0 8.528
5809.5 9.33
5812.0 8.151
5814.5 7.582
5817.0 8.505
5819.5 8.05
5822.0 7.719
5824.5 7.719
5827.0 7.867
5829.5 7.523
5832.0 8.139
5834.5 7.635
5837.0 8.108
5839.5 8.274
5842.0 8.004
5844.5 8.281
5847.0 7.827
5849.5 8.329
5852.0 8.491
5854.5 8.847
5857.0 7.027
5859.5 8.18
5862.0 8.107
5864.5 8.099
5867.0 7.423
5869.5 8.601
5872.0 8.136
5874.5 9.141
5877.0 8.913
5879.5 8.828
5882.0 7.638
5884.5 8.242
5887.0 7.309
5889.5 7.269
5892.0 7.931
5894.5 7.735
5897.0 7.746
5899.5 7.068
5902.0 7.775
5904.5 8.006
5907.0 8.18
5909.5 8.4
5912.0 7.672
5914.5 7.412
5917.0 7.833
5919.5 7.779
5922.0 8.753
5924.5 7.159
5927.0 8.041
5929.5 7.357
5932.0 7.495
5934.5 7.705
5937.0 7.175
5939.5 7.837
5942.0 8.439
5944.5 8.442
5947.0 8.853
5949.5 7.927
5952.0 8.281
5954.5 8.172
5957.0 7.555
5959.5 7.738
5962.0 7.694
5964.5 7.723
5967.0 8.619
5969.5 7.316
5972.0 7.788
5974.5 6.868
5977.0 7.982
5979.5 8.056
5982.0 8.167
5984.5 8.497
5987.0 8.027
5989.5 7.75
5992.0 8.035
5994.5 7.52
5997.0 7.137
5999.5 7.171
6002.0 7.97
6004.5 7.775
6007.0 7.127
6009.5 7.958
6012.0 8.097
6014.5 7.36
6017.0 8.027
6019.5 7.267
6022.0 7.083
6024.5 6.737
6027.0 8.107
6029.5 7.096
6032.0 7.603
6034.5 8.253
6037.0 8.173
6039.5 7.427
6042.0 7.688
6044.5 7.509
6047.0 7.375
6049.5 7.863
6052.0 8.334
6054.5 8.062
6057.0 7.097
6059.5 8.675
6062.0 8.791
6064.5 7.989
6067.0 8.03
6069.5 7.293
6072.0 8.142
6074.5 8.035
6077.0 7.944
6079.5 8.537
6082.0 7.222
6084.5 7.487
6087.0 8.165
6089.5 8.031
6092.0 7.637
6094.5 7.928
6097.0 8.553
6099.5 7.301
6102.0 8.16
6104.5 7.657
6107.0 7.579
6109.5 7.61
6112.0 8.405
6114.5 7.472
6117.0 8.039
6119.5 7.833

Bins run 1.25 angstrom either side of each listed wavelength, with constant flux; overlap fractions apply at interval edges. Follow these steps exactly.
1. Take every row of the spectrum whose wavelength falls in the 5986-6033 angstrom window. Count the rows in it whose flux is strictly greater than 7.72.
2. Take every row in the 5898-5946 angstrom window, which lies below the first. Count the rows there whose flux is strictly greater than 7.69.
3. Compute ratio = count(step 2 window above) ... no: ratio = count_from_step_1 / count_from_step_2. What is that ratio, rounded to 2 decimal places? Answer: 0.75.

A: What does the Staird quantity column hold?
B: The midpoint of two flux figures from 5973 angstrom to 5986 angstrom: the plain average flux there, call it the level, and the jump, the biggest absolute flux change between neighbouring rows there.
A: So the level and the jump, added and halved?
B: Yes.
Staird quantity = 4.51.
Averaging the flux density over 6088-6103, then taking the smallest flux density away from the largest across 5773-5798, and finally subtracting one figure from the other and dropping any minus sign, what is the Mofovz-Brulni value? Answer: 6.9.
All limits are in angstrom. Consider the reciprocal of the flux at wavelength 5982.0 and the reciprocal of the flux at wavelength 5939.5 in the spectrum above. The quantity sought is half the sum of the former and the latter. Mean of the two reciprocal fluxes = 0.125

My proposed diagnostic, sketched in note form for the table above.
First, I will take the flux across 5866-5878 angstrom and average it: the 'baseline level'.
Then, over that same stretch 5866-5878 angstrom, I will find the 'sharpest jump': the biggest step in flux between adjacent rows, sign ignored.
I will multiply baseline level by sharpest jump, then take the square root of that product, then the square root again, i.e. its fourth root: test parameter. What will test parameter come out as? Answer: 1.78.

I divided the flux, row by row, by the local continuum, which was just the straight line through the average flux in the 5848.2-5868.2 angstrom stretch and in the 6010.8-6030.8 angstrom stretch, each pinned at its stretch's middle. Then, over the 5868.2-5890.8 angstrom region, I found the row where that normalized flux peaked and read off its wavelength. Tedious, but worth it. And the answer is 5874.5 angstrom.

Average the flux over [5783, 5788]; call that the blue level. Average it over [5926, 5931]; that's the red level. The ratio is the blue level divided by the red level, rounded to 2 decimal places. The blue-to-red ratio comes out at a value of 1.12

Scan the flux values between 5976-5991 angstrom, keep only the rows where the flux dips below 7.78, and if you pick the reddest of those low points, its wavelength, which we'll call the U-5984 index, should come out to 5989.5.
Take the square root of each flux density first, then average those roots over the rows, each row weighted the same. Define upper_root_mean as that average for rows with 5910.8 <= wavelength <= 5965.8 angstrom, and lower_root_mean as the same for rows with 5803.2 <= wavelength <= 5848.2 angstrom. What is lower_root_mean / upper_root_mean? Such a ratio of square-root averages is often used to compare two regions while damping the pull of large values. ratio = 1.01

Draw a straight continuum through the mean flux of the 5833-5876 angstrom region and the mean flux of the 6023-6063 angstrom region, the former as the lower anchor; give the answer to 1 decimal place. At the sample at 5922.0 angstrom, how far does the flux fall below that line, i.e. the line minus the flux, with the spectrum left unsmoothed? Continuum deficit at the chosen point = -0.7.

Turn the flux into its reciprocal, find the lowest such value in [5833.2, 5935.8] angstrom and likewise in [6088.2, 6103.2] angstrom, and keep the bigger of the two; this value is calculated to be 0.117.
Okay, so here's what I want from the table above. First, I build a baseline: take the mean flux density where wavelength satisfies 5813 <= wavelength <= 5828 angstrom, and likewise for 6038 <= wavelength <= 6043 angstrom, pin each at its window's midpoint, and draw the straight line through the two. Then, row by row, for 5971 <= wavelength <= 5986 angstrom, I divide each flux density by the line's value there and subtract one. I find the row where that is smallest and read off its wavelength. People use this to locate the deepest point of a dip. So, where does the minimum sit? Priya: 5974.5 angstrom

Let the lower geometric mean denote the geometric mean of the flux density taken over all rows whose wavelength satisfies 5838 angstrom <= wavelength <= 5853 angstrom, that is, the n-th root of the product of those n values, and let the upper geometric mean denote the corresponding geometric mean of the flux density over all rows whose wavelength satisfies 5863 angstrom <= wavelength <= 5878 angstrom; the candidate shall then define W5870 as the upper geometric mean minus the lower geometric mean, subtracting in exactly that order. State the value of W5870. 0.17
